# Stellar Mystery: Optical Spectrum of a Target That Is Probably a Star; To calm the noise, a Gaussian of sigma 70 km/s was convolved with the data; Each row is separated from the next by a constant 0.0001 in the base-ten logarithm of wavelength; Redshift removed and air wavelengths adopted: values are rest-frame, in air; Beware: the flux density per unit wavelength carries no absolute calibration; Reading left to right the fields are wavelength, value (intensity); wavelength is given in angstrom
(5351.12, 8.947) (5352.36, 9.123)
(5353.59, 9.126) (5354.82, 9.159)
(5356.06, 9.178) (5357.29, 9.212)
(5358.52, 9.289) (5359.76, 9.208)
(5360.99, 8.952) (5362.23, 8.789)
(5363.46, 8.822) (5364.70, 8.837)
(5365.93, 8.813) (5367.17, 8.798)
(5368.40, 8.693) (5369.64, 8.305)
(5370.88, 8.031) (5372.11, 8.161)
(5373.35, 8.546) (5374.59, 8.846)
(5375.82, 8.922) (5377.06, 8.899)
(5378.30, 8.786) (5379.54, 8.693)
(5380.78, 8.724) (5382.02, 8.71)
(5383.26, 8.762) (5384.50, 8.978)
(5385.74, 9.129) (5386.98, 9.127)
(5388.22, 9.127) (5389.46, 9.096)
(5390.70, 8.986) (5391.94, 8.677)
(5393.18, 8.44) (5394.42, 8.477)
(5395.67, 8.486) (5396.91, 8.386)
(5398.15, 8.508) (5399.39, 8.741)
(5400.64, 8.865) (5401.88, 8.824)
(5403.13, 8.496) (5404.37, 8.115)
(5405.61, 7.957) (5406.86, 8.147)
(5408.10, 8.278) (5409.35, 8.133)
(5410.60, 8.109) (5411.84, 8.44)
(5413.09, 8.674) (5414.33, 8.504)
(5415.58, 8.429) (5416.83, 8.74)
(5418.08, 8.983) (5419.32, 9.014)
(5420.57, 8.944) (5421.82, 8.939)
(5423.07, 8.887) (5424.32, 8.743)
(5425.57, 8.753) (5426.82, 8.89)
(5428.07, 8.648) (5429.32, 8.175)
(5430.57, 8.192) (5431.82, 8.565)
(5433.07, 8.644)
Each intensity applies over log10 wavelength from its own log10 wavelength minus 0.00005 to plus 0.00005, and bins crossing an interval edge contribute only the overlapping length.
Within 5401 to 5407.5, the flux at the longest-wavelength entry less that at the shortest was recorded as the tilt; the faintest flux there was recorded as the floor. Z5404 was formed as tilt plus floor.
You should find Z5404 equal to 7.3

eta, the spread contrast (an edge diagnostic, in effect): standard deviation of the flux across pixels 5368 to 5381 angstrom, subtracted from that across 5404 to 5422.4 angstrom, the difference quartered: 0.016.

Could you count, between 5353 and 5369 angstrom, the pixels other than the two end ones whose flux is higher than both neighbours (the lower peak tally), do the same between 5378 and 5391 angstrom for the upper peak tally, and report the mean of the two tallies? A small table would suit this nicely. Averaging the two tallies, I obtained 2.0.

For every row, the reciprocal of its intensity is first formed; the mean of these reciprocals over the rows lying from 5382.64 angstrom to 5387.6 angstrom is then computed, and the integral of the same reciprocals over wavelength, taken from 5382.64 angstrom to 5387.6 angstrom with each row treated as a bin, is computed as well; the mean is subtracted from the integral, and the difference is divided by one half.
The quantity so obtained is 0.880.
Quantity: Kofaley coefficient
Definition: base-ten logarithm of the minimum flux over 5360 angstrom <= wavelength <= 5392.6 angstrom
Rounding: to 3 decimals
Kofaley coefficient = 0.905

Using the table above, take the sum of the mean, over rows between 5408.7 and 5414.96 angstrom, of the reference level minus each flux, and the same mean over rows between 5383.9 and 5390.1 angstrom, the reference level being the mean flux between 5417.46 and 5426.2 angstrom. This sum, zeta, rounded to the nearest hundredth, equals 0.33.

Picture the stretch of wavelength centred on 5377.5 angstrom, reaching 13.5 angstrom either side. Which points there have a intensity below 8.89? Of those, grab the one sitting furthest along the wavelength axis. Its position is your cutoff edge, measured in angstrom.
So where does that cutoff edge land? 5383.26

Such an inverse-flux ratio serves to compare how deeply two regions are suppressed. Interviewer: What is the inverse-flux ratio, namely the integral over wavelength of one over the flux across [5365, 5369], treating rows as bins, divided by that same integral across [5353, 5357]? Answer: 1.05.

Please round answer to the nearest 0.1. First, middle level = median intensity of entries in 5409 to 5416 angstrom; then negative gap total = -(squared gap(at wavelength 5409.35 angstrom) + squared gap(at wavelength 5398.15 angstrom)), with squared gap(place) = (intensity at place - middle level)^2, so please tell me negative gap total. -0.1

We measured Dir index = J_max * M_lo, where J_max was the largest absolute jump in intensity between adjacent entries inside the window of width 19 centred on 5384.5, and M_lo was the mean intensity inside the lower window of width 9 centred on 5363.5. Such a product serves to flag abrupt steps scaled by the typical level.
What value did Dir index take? 2.7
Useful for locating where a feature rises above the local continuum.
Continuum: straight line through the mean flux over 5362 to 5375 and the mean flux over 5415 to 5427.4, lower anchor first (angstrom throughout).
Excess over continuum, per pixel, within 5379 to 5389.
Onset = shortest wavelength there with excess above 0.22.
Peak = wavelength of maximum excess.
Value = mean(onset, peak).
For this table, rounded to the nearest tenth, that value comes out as 5385.1 angstrom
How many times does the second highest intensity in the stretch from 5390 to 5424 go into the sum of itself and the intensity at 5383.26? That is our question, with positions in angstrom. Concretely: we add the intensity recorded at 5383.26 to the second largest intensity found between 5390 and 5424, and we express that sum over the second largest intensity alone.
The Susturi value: 1.98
